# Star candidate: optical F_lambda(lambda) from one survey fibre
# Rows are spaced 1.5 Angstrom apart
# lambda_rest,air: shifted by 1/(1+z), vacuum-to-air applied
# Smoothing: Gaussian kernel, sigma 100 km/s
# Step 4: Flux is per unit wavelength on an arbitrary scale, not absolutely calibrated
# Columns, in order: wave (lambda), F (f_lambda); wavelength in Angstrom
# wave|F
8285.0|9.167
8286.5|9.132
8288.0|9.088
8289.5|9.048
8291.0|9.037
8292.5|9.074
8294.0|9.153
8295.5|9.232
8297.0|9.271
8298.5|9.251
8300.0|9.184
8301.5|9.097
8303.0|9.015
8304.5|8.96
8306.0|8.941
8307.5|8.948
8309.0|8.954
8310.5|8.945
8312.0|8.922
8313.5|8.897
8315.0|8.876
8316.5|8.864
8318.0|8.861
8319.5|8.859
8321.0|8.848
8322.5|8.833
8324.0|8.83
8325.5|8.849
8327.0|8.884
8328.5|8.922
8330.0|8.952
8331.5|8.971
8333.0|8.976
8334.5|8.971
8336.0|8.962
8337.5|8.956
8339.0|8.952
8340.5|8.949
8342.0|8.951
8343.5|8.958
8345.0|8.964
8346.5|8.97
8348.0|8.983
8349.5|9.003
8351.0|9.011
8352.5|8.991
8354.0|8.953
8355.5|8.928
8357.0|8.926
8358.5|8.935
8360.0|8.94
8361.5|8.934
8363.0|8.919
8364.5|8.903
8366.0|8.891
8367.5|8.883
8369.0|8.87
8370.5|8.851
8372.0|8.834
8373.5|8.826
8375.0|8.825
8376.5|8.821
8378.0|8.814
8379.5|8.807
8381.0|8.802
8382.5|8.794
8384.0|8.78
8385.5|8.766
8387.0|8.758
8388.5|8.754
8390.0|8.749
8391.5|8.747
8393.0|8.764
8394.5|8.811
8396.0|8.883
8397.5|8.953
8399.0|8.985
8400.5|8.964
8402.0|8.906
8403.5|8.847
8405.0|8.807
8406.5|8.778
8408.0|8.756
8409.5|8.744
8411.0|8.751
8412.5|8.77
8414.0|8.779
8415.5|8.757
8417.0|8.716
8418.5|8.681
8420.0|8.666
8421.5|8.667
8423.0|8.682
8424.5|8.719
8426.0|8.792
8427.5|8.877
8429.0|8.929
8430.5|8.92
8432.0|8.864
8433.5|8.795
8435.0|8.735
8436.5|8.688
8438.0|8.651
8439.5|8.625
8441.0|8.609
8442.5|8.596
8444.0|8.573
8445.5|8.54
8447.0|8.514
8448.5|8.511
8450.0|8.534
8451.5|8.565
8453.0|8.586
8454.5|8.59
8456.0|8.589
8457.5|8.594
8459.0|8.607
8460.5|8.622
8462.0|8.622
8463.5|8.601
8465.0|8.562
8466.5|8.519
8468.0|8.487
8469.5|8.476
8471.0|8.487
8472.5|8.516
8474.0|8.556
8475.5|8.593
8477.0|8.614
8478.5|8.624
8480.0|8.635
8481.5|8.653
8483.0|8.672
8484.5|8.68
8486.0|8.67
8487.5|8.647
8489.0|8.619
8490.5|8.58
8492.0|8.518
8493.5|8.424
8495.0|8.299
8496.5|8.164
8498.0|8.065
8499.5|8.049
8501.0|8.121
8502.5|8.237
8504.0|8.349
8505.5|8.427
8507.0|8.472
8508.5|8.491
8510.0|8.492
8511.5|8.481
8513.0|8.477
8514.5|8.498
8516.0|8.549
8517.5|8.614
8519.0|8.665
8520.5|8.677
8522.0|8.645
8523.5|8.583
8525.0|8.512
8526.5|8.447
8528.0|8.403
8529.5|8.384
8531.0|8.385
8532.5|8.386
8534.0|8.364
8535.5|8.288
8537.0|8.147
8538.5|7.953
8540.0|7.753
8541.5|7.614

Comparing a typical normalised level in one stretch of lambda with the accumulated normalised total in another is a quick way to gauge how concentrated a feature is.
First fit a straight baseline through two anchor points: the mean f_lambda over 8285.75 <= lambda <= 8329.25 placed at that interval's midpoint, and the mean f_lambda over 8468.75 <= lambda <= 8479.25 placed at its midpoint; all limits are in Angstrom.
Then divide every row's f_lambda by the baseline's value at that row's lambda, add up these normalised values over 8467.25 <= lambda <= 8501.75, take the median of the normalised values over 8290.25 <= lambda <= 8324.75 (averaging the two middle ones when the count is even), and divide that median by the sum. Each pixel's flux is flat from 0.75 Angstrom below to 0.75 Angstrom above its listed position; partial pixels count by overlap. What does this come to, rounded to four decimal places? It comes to 0.0435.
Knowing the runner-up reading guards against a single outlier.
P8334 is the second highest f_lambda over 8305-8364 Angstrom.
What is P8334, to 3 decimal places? 9.003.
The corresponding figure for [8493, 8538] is 8.665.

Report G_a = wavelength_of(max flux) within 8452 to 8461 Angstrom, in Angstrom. 8460.5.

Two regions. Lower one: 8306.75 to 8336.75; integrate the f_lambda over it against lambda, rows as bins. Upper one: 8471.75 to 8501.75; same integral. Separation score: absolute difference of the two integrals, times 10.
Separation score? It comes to 126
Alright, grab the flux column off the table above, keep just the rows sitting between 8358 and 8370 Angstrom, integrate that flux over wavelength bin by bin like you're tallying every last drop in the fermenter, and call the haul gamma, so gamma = 107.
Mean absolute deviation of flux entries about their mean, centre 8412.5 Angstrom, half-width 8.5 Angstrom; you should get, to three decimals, 0.032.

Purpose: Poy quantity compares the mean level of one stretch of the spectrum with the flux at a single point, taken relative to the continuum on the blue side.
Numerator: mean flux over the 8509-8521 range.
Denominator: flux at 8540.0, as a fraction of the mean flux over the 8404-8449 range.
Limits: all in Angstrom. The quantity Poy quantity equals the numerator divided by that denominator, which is 9.62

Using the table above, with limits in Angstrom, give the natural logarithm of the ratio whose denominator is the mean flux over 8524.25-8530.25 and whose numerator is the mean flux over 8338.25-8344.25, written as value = 0.06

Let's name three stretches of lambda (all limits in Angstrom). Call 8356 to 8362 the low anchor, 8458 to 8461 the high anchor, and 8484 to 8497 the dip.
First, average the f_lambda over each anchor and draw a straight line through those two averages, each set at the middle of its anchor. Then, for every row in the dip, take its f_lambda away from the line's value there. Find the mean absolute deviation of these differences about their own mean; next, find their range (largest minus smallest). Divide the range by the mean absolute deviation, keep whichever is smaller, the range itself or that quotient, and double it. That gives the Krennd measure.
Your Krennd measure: 1.0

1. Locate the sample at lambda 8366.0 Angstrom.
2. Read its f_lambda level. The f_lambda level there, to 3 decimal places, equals 8.891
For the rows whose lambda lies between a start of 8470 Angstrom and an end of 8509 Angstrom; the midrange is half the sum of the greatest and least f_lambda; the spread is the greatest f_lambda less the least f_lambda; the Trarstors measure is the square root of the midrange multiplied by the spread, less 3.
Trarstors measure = -0.7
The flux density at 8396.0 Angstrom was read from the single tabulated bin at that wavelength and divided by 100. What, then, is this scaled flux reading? 0.0888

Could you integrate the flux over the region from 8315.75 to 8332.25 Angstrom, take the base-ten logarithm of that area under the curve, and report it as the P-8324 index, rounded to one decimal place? 2.2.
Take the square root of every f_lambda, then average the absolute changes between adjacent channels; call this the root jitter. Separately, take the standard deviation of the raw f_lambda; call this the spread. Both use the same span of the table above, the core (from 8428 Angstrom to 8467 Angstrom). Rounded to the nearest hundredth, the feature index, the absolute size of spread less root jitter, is 0.11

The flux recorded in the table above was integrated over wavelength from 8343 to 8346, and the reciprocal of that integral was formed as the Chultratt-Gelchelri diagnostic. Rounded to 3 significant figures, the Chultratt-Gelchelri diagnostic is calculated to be 0.0372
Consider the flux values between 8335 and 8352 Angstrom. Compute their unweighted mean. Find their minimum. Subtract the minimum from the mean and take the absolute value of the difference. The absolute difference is 0.020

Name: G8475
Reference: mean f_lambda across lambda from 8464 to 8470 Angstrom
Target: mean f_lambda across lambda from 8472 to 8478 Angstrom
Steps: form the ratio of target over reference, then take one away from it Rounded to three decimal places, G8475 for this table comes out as 0.007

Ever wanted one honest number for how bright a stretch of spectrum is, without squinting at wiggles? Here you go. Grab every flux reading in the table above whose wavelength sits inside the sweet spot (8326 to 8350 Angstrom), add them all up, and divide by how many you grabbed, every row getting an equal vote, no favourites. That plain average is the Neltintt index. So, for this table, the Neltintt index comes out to 8.96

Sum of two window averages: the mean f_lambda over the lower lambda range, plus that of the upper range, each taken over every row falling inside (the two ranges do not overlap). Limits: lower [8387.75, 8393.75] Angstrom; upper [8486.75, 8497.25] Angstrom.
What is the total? 17.22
